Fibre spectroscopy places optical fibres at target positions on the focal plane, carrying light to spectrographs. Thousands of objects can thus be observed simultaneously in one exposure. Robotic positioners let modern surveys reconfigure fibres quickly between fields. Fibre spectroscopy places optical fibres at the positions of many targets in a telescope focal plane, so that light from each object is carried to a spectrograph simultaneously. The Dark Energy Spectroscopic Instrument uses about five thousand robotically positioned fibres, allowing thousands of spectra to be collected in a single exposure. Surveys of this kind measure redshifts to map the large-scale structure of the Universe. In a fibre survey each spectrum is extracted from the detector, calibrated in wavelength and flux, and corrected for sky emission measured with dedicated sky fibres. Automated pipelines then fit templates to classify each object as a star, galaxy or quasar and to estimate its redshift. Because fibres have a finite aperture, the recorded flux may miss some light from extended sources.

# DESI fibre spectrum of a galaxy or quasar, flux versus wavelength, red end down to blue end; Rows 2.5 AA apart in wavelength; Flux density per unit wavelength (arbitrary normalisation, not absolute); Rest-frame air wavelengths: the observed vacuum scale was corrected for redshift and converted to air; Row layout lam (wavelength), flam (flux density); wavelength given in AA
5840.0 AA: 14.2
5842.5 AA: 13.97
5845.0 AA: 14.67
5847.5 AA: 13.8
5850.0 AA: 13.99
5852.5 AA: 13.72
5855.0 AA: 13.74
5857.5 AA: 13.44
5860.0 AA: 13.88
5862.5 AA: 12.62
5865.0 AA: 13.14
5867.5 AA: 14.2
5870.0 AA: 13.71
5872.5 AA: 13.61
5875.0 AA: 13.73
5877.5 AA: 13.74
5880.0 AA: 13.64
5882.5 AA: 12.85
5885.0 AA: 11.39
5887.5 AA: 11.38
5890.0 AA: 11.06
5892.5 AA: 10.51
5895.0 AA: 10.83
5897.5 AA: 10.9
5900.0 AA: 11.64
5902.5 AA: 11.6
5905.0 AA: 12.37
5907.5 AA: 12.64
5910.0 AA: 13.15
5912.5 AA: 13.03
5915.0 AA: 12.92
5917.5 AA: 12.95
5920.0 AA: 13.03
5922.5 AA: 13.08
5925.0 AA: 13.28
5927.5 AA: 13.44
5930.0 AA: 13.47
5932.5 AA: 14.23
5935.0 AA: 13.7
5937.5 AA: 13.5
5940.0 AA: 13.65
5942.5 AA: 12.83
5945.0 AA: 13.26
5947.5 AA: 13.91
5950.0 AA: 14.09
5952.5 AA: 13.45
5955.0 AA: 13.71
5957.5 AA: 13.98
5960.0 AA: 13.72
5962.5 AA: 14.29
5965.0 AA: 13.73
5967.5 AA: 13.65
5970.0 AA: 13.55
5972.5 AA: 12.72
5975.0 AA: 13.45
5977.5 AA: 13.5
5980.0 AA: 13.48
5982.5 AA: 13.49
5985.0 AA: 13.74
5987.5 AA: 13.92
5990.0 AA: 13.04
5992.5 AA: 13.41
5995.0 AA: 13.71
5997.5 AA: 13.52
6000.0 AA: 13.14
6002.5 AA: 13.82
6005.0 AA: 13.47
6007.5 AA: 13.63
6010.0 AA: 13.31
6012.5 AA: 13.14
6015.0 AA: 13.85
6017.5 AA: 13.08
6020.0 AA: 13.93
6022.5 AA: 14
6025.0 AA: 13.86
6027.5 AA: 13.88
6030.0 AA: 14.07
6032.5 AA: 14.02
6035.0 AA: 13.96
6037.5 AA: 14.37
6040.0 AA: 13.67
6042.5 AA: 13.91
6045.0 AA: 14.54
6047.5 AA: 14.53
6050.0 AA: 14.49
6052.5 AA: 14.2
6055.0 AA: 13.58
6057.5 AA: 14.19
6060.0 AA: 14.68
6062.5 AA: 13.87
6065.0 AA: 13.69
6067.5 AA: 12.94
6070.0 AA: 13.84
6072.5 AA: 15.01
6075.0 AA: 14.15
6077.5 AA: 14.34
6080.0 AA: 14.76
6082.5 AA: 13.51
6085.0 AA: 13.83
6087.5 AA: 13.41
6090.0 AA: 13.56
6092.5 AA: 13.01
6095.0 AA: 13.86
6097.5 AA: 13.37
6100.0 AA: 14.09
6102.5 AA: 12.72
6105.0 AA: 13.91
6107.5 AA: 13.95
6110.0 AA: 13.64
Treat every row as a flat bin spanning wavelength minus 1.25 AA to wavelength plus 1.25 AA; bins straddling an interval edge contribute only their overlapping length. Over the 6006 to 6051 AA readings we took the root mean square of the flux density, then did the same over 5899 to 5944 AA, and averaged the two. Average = 13.5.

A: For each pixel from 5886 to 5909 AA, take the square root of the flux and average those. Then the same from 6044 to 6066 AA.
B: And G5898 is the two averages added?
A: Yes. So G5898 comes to 7.15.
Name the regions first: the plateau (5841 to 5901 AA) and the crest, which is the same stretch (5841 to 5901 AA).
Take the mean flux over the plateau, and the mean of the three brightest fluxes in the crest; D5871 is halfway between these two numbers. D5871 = 13.6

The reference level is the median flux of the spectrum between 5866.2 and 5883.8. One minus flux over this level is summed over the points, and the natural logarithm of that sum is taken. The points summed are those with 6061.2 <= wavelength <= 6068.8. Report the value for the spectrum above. -3.1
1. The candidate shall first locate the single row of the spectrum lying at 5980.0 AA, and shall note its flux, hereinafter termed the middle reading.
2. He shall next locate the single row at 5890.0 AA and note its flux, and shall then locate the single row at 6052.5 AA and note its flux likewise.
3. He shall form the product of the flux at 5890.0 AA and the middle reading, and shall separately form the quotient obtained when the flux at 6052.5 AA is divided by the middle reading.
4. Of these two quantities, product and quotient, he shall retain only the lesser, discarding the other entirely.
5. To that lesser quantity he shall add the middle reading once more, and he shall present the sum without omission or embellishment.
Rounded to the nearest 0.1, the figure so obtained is 14.5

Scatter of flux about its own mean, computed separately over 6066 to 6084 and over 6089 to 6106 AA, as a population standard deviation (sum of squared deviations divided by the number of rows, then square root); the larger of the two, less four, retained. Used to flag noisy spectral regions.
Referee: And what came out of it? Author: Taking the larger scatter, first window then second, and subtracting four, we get -3.34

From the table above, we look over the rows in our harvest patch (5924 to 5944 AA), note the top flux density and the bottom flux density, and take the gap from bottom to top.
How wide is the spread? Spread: 1.4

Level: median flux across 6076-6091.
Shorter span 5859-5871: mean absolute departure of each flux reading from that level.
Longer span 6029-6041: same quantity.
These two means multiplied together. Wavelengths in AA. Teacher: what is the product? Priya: 0.16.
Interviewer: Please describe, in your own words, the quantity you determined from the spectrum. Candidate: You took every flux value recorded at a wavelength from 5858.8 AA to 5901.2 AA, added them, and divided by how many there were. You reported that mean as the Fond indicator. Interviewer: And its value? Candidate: 12.5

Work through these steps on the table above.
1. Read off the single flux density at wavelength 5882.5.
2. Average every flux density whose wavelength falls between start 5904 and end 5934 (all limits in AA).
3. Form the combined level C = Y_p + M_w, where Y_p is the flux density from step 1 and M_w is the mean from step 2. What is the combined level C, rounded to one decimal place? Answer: 26.0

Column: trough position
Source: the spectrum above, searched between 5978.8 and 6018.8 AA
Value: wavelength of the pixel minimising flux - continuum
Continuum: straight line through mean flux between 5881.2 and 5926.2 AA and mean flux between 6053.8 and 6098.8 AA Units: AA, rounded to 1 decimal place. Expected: 6017.5 AA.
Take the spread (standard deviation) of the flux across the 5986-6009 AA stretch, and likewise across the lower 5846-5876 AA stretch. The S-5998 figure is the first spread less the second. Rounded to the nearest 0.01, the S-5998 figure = -0.12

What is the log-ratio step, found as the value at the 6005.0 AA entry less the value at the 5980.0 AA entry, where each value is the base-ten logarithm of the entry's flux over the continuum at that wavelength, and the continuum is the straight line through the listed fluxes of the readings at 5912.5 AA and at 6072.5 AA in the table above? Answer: -0.01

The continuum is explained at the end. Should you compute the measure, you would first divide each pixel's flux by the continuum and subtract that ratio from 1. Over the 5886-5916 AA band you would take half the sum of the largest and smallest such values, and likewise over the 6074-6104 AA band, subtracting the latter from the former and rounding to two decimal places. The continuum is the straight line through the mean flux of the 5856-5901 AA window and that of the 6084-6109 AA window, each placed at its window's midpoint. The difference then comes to 0.08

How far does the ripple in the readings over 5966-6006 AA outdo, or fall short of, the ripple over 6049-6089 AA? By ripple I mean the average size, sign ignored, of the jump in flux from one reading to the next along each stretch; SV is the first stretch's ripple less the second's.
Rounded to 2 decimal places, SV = -0.26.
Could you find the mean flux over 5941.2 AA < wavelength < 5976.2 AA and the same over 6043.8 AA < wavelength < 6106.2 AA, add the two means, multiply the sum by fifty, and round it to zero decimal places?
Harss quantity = 1376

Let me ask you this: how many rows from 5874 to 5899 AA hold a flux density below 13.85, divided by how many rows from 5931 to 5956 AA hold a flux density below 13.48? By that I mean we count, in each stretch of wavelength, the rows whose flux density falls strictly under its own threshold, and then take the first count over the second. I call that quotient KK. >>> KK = 3.3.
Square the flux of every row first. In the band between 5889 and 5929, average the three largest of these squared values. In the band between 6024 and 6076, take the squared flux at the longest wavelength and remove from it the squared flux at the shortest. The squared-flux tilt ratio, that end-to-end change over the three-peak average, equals 0.05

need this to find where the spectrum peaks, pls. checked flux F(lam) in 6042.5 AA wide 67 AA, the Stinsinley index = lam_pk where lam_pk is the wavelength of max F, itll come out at 6072.5 AA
